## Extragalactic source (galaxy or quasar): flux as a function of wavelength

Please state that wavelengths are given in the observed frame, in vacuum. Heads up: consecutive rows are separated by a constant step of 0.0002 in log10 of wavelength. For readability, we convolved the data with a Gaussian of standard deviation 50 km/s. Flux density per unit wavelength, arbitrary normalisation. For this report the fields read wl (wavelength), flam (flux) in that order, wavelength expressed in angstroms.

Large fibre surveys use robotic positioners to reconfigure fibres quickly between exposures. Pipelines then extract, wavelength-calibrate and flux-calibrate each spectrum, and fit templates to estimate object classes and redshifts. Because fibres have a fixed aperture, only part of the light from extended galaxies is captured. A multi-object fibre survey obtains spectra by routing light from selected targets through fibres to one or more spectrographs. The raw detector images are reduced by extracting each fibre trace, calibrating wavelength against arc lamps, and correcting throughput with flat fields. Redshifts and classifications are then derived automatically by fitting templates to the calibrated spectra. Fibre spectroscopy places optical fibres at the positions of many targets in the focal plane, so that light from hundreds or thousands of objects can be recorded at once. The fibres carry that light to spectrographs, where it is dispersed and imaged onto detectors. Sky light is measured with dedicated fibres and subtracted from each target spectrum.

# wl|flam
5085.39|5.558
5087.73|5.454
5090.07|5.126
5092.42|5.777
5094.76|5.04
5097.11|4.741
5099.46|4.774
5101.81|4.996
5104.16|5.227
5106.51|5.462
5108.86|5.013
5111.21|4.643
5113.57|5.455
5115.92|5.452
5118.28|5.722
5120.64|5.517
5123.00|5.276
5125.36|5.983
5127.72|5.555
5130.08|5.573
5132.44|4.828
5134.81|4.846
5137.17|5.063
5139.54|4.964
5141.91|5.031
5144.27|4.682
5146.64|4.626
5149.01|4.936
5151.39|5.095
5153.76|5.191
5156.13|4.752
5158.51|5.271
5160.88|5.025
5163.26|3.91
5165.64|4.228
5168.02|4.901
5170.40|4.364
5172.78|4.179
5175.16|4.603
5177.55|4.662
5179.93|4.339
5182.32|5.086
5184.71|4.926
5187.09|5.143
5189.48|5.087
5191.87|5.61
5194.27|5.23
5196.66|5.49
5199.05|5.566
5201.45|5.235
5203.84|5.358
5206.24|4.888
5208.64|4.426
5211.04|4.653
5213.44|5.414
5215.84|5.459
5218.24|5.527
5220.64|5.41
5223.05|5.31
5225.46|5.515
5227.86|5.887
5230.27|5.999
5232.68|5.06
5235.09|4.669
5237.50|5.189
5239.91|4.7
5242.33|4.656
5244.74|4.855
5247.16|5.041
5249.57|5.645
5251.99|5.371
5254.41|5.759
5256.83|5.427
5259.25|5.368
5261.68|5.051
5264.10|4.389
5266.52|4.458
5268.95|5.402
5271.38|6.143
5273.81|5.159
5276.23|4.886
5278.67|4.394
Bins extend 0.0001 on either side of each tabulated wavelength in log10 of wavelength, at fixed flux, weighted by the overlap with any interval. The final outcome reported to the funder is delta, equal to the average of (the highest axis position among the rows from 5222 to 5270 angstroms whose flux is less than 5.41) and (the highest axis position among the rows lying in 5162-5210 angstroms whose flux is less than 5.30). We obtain 5238.8 angstroms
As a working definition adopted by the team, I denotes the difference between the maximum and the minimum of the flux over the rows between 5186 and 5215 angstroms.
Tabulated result 1.2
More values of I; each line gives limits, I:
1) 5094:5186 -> 2.1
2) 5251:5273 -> 1.8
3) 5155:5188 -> 1.4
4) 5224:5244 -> 1.3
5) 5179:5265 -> 1.7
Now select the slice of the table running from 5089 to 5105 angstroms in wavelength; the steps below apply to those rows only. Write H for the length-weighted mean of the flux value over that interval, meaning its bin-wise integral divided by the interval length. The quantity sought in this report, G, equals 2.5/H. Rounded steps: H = 5.09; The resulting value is 0.49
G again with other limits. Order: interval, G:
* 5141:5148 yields 0.52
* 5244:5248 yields 0.51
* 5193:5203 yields 0.46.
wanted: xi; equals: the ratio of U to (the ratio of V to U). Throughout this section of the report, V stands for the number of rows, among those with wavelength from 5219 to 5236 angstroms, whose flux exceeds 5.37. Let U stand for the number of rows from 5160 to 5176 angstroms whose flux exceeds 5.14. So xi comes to 0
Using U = 0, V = 4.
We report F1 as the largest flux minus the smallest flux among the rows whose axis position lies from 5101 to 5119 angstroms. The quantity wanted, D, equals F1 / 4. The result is 0.27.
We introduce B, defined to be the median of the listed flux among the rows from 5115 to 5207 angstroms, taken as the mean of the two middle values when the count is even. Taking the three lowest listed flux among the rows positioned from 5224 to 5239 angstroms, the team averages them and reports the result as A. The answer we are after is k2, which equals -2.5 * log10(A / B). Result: 0.02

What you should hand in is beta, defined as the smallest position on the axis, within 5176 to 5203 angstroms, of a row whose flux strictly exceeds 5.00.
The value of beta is 5182.32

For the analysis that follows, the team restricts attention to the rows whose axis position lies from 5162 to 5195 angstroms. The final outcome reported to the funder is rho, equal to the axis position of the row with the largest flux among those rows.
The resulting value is 5191.87 angstroms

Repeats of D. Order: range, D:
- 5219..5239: 0.33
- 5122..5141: 0.29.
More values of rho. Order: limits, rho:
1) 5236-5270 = 5254.41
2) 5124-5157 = 5125.36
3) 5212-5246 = 5230.27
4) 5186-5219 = 5191.87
